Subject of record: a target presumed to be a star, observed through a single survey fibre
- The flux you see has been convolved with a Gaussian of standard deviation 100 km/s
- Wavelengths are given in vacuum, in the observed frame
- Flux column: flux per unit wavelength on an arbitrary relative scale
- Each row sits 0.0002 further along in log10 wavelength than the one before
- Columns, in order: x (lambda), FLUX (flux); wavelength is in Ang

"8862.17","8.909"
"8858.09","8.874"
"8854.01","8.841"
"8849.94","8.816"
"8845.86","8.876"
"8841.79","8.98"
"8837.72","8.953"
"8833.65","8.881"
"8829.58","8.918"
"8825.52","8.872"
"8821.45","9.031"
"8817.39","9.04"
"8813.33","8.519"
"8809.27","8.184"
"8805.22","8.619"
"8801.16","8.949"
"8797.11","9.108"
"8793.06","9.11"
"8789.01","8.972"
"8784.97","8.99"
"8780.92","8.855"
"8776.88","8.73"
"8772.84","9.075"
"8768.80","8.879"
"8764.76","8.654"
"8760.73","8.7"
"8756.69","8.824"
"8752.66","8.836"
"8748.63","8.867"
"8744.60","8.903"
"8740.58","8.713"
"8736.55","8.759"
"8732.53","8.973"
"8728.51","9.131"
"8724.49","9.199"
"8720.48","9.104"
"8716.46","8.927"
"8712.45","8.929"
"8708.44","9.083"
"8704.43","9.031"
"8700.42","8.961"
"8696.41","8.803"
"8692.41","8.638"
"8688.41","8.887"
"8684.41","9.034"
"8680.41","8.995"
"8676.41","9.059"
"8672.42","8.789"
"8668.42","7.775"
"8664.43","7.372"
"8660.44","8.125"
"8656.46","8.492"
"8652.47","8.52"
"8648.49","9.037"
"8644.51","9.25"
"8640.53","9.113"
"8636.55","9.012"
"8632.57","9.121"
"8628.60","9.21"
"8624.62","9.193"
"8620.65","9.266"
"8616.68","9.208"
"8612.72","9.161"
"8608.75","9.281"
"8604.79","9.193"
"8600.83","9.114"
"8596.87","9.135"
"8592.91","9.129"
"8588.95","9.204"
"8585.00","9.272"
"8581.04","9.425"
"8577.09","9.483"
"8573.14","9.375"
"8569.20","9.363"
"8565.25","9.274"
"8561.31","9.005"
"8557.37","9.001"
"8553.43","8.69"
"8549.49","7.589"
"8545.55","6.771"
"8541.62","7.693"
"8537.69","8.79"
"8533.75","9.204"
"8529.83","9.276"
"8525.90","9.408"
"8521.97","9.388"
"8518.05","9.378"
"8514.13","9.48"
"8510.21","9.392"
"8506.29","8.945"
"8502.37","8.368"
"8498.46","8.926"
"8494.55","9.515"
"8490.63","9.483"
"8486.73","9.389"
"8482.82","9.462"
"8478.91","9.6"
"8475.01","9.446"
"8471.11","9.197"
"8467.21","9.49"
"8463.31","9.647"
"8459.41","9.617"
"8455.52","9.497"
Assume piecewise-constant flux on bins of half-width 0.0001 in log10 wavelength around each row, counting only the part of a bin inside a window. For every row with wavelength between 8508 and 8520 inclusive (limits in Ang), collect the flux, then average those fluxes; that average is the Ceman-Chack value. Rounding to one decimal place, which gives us 9.4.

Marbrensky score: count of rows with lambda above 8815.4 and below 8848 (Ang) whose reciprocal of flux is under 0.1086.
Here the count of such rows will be 0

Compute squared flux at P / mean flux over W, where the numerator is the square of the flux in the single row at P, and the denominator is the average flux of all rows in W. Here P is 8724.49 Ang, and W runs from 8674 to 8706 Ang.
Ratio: 9.5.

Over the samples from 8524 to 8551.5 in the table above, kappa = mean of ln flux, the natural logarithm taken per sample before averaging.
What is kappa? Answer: 2.120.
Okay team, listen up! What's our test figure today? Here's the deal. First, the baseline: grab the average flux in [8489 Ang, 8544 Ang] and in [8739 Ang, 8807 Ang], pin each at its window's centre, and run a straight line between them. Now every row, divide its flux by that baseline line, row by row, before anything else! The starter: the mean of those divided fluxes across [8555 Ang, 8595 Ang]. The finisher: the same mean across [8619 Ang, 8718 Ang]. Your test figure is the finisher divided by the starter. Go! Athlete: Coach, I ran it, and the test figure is 0.96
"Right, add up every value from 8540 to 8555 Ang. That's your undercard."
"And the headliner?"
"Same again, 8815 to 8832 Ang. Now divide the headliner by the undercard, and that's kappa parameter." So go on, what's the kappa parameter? 1.17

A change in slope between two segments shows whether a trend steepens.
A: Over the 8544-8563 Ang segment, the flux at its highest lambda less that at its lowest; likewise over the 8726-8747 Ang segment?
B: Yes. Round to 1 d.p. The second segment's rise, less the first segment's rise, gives -2.5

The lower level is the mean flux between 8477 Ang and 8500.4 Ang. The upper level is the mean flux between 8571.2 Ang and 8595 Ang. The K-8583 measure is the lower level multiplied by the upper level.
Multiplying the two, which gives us 87.5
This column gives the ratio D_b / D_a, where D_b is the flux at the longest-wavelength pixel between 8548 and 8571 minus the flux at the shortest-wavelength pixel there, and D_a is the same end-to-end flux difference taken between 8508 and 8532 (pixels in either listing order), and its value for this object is -15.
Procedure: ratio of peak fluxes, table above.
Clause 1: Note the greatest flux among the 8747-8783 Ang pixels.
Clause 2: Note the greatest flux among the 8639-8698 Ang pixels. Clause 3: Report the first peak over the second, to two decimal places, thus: 0.98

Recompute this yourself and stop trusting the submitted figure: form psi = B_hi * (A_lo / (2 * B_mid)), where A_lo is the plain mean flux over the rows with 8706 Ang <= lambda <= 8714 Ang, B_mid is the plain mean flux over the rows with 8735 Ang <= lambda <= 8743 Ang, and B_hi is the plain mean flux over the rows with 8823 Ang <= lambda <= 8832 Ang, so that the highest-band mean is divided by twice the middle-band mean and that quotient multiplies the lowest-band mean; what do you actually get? 4.6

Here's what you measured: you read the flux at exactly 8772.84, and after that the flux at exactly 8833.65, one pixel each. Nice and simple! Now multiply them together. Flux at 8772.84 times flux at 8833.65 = 80.6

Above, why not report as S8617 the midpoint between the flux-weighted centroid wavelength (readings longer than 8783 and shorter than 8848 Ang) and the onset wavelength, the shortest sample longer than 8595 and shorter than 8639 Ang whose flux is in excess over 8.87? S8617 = 8706.1 Ang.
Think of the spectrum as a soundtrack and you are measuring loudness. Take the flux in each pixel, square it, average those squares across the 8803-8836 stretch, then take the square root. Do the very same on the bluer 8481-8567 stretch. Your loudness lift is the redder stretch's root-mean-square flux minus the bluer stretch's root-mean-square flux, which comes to -0.19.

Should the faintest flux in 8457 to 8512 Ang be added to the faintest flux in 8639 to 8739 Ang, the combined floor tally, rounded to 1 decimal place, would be 15.7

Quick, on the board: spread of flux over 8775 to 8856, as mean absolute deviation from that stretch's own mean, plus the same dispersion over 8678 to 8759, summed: 0.3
